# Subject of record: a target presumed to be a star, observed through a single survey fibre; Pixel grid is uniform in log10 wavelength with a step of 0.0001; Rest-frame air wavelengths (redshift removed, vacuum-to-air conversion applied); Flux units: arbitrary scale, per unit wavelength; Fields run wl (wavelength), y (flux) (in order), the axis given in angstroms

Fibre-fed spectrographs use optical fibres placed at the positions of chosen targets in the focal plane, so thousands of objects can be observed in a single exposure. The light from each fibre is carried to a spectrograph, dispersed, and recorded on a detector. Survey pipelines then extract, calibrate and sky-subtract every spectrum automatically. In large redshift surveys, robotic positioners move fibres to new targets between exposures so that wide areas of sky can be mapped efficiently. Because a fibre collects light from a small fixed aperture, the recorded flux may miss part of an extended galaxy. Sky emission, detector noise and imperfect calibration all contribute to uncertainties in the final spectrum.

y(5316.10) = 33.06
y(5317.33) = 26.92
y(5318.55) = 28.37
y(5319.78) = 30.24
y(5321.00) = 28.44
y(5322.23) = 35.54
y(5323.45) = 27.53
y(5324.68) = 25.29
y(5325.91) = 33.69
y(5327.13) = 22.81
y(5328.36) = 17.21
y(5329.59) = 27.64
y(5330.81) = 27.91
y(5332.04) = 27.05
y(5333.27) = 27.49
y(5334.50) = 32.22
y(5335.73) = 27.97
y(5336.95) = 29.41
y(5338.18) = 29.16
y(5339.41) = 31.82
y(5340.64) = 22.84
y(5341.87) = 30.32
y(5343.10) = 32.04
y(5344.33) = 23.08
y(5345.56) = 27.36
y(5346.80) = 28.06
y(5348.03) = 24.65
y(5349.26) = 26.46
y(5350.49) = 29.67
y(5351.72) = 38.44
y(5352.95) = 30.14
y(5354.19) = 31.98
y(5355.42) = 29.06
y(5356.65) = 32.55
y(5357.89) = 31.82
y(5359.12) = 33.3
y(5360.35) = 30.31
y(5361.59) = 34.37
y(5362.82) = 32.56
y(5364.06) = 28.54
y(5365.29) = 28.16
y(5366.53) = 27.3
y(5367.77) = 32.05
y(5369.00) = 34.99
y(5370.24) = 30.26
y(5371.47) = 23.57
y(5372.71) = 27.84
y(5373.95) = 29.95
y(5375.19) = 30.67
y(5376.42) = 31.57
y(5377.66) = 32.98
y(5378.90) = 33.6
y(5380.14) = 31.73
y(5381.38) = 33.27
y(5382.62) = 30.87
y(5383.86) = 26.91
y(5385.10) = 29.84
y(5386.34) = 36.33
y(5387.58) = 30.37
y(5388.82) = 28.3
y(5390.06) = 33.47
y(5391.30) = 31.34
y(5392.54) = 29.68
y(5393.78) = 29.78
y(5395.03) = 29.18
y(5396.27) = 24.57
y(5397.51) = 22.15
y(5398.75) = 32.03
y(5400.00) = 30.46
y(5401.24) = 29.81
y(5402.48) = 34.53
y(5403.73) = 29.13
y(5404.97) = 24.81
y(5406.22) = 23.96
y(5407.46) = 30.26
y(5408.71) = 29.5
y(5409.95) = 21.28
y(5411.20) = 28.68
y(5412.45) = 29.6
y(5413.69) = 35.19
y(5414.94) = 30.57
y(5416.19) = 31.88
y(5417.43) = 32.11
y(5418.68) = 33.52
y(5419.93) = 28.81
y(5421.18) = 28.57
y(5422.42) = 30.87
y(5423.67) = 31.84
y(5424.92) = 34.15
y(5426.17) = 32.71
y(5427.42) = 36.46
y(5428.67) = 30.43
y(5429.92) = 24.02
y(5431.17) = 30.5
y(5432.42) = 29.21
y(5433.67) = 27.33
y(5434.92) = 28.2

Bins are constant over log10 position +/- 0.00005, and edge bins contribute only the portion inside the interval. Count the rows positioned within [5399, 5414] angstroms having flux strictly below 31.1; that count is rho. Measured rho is 10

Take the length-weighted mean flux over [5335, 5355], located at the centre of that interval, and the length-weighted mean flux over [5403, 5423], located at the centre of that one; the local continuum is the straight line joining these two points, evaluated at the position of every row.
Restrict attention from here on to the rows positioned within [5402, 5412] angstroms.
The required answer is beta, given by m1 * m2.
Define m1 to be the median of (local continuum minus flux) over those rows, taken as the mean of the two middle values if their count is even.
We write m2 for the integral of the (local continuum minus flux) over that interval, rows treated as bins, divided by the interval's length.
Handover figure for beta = 0.6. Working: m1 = 0.4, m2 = 1.6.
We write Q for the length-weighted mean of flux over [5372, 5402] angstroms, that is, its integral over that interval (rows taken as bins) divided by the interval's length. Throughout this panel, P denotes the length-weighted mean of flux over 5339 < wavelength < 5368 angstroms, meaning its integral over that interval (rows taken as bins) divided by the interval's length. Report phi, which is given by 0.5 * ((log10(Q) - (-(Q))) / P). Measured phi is 0.532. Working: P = 29.8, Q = 30.3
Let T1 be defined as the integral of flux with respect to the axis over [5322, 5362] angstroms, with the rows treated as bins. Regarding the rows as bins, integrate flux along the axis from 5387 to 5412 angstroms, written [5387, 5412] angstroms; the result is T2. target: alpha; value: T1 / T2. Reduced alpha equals 1.6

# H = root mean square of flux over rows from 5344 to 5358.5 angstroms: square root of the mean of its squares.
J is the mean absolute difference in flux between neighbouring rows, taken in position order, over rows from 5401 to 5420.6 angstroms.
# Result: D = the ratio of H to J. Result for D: 7.8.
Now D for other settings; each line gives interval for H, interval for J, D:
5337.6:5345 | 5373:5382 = 24.2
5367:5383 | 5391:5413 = 8.8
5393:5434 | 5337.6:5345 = 5.0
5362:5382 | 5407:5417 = 7.5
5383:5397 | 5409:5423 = 10.5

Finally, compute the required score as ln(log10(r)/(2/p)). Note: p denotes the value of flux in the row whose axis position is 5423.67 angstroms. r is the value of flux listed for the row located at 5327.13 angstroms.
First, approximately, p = 31.84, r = 22.81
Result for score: 3.07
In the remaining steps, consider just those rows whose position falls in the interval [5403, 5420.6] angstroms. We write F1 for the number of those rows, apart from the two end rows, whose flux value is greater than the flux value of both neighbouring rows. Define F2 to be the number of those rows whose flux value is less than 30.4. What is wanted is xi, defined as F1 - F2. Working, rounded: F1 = 3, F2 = 9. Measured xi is -6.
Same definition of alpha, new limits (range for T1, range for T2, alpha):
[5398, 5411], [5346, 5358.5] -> 1.0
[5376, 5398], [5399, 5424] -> 0.9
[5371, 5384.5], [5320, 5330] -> 1.5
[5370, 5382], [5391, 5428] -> 0.3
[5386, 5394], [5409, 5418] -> 0.9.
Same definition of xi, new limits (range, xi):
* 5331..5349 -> -6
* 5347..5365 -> -2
